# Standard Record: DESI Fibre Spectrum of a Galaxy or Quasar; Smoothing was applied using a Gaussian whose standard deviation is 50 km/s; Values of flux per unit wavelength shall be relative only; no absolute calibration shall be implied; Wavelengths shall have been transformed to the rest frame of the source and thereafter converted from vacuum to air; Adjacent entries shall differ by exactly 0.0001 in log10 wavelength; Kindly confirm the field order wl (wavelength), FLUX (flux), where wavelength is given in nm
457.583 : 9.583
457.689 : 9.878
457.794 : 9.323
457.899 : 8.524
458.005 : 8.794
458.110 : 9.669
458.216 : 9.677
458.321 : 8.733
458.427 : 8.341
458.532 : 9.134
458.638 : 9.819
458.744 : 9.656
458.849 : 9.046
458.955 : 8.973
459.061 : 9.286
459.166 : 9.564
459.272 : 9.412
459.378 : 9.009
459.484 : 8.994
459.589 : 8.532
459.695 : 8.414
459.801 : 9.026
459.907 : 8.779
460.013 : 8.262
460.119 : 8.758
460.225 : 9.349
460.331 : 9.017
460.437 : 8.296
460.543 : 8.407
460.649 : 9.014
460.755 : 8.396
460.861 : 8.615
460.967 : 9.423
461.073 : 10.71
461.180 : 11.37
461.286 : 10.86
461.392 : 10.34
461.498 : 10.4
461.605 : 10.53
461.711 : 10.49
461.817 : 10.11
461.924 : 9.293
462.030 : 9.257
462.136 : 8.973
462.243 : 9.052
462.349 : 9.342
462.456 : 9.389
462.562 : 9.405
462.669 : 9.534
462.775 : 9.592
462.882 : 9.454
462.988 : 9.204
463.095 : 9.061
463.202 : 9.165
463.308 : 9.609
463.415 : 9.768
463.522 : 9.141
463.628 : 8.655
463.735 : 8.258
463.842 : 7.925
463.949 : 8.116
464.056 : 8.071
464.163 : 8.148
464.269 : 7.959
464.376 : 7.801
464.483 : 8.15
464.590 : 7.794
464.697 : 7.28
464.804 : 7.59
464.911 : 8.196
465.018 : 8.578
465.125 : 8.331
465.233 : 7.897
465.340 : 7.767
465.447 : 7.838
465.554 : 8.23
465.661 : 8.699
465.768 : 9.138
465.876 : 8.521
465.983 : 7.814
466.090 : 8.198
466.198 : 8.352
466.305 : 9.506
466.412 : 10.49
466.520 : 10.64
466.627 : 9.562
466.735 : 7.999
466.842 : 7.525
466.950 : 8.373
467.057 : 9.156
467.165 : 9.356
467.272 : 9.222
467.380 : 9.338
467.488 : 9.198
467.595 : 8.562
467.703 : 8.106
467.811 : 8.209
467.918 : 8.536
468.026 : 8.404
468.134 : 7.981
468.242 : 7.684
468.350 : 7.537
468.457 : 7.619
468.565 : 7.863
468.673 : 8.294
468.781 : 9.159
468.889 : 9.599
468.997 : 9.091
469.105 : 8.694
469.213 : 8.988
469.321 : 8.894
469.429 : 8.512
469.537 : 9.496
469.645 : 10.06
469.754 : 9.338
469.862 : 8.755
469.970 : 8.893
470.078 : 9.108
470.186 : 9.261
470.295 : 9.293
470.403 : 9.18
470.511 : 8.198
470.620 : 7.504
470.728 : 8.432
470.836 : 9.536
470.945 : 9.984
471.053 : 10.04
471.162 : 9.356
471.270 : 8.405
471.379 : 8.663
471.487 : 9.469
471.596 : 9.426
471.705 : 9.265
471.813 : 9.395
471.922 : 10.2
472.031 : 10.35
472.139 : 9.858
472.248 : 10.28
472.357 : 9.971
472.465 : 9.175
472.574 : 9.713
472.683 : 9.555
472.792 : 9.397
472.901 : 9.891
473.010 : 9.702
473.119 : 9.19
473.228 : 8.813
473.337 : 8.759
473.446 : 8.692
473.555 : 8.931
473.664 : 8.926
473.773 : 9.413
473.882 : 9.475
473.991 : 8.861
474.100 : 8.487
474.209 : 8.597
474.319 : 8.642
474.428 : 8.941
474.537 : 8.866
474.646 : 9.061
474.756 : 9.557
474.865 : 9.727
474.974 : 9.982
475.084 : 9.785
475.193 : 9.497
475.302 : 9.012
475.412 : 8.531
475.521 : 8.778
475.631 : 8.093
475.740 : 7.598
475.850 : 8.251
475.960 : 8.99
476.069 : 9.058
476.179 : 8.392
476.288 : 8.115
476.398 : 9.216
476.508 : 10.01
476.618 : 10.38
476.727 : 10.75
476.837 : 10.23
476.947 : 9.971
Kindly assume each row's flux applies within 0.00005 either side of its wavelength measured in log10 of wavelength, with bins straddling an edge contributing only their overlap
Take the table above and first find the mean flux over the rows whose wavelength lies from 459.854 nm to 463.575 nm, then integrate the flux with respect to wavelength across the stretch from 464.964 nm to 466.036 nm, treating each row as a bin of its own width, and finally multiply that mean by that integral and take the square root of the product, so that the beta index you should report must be 9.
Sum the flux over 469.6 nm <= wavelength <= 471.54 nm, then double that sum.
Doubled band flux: 327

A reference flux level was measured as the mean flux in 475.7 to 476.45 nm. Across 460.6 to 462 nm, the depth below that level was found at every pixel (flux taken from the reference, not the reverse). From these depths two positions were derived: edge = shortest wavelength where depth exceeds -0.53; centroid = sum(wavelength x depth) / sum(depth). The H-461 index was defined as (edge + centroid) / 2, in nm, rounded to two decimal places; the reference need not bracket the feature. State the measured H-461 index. 461.02 nm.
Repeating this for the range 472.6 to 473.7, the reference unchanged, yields 473.13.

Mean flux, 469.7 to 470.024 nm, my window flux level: 9.0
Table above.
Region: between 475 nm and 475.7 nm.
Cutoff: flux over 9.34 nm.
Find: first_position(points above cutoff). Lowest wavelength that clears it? 475.084 nm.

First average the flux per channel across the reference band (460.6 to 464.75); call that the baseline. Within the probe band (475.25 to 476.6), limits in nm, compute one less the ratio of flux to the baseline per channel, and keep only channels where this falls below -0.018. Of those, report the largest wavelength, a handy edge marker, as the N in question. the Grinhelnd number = 476.508 nm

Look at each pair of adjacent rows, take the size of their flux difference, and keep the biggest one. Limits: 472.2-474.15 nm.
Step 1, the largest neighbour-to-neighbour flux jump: 0.80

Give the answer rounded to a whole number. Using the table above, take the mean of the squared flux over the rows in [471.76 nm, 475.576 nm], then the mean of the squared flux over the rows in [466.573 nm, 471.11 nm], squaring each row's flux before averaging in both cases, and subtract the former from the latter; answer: -10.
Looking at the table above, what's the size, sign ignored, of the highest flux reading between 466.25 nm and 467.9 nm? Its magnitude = 10.64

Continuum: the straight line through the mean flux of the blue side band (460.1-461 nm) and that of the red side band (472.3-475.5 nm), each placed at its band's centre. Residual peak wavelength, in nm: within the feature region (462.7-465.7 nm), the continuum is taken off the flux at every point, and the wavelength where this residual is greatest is 463.415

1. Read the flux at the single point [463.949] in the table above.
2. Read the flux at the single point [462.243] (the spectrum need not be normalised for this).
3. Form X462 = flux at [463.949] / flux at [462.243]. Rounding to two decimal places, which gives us 0.90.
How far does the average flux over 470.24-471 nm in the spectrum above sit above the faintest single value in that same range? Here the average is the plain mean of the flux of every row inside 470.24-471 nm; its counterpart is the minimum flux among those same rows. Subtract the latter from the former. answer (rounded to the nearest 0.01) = 1.37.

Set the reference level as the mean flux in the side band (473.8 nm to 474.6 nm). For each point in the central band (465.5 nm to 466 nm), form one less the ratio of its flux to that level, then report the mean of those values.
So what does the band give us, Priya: 0.04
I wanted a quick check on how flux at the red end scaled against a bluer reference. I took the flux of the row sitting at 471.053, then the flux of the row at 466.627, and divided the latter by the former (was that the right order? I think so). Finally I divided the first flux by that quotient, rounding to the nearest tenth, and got 10.5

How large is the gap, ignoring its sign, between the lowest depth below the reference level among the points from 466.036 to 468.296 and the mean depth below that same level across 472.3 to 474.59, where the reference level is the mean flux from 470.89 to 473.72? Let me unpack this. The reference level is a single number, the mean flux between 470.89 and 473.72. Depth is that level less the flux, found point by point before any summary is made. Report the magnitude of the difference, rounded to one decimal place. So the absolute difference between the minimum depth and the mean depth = 1.5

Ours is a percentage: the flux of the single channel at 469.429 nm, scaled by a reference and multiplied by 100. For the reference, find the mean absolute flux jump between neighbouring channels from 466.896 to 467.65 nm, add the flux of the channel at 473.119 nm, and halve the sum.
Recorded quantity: 179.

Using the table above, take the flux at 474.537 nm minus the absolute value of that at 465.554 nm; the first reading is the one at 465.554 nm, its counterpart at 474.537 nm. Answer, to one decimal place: 0.6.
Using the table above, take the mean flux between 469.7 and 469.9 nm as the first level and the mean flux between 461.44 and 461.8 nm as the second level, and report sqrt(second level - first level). 1.2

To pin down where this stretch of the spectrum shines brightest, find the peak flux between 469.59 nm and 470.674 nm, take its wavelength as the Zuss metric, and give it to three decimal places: 469.645 nm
